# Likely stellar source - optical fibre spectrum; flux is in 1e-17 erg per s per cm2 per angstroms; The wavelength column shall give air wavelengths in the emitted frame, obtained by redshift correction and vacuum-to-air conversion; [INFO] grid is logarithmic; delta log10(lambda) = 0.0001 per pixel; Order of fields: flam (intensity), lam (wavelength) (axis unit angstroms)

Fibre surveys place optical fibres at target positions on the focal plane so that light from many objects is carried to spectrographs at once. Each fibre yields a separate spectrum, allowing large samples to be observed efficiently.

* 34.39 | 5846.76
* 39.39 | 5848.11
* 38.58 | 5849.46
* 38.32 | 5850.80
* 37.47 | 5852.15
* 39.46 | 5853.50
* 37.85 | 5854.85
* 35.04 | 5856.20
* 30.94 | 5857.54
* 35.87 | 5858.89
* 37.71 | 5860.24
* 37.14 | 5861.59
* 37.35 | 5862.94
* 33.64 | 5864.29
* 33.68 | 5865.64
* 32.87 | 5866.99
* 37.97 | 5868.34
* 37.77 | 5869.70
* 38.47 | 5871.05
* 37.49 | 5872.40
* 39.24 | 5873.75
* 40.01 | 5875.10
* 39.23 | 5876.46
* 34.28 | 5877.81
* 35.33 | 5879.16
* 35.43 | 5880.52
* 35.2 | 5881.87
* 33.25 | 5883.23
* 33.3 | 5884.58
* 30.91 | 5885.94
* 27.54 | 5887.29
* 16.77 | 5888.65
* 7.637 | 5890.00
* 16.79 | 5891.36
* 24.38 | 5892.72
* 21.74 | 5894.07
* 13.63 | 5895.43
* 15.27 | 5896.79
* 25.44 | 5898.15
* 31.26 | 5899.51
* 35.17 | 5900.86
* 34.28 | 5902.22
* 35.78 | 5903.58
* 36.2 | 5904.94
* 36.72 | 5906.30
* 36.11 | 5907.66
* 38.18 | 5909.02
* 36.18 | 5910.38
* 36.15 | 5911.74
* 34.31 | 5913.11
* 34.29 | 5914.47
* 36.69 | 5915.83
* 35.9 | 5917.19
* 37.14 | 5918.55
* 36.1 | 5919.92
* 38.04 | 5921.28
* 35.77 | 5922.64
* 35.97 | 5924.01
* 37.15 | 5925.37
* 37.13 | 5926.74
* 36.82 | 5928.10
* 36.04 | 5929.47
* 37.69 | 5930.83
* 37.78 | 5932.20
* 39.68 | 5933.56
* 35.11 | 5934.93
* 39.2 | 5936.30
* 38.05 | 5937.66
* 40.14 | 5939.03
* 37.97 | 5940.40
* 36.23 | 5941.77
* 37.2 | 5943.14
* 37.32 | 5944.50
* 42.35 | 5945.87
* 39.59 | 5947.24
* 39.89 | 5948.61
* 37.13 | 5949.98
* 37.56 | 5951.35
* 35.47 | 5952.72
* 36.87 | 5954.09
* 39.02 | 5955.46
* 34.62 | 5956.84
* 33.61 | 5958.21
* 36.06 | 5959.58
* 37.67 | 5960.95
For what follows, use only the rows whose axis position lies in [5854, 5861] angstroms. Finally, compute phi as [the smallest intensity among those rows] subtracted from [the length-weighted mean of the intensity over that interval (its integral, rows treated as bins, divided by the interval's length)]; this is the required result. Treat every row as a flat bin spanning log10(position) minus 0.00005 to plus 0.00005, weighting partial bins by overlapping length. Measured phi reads 5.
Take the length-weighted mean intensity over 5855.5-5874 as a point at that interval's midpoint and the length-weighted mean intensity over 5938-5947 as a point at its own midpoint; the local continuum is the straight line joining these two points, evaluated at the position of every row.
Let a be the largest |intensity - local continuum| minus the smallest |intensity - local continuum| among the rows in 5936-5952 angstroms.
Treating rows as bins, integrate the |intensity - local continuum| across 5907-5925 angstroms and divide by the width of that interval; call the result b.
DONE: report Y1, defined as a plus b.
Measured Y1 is 5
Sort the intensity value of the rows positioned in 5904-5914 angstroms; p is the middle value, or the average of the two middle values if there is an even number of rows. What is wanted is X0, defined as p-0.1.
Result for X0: 36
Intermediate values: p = 36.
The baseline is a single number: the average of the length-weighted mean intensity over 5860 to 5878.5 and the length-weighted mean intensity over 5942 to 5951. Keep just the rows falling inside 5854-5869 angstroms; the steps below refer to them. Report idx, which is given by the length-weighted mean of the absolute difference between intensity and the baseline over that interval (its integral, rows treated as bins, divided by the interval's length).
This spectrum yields 2.4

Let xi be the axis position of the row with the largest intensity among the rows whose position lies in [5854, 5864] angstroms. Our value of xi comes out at 5854.85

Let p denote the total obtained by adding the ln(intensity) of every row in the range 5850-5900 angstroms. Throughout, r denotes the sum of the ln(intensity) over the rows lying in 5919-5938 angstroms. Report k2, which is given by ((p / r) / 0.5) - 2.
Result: 3.0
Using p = 126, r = 51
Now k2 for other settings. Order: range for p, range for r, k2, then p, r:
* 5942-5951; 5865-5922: -1.7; 22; 144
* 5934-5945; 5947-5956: 0.3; 29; 25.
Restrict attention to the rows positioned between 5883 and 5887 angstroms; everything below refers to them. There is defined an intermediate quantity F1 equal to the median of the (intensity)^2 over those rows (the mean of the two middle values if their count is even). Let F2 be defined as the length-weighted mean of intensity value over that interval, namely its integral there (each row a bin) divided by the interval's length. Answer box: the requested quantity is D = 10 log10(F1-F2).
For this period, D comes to 30.3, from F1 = 1106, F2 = 32.0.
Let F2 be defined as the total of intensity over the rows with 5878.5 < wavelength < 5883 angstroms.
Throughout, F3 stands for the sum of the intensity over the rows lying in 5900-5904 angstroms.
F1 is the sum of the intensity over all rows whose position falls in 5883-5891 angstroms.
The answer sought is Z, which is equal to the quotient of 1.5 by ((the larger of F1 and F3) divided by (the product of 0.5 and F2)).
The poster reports 0.5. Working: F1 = 149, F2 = 106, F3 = 105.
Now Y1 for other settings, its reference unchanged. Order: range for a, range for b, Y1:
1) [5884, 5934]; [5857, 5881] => 31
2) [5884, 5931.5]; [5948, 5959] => 31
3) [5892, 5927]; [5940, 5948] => 25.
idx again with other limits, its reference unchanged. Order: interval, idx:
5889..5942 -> 5.1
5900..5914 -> 2.1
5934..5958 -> 1.6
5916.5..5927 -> 1.2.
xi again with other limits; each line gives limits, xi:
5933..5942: 5939.03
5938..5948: 5945.87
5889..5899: 5898.15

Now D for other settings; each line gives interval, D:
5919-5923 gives 31.0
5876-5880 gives 30.8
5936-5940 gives 31.8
